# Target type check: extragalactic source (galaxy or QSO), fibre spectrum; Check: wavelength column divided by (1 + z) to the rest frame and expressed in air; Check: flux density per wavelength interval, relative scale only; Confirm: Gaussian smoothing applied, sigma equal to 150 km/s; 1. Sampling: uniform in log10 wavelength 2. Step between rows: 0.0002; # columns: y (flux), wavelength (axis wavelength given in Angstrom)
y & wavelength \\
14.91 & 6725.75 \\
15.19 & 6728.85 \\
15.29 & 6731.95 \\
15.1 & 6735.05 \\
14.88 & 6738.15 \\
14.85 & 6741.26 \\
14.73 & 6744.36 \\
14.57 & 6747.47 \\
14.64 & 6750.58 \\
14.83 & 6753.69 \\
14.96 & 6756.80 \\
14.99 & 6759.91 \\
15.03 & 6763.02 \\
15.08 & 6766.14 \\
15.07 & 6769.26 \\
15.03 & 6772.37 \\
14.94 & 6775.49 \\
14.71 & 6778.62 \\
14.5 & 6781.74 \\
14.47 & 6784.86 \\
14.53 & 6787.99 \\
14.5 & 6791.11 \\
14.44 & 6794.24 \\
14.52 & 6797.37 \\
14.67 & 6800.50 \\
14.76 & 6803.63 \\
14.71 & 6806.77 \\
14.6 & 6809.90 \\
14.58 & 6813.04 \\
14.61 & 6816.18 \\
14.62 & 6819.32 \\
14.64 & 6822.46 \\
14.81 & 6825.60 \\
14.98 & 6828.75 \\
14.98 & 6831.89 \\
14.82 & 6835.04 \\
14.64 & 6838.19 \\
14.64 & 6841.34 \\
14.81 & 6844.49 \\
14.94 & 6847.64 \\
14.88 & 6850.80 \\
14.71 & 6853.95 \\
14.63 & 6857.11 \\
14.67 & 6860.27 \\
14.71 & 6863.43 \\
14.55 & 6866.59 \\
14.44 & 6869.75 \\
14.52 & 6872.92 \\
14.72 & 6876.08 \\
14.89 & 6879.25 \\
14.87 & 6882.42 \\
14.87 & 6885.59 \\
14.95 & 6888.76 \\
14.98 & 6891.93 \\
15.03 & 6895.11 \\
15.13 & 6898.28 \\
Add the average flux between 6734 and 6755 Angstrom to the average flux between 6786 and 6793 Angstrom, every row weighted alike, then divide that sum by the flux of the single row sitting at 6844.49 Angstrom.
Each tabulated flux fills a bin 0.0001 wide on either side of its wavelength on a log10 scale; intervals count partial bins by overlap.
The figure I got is 1.98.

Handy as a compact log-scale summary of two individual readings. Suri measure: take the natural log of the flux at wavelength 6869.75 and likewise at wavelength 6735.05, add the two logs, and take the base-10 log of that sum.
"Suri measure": 0.731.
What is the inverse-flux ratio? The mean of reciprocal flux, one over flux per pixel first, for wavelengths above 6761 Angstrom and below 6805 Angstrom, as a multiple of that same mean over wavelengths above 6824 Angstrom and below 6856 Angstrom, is 1.01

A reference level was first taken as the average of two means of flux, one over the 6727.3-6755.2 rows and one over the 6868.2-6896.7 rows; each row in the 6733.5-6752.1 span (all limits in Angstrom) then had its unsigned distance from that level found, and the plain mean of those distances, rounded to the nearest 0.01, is 0.15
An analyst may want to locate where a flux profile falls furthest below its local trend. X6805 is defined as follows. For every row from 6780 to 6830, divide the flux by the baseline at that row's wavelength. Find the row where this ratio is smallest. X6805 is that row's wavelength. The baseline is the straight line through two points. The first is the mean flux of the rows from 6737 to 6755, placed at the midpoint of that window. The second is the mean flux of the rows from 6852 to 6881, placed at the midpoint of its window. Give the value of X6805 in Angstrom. 6794.24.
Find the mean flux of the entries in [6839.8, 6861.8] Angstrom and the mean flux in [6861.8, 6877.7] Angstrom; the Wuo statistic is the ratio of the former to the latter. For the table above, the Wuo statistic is 1.011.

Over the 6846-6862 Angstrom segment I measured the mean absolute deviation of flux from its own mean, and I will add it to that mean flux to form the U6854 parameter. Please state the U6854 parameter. 14.9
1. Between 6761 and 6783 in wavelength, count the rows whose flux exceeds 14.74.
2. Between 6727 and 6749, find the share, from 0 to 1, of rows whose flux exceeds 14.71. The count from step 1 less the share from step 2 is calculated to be 4.1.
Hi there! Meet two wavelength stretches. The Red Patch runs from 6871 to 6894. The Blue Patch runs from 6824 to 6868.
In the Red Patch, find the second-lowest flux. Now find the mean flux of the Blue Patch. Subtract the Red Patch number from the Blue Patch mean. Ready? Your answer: 0.05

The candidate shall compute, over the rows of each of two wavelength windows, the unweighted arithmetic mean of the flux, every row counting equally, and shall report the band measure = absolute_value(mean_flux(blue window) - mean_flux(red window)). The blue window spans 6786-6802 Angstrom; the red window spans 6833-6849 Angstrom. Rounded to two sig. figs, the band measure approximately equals 0.24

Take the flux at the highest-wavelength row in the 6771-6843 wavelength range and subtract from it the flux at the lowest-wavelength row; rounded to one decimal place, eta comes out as -0.4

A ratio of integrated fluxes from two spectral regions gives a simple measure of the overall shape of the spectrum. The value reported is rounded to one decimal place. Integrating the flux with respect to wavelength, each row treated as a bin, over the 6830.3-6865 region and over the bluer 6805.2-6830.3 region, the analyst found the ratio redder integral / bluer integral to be 1.4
